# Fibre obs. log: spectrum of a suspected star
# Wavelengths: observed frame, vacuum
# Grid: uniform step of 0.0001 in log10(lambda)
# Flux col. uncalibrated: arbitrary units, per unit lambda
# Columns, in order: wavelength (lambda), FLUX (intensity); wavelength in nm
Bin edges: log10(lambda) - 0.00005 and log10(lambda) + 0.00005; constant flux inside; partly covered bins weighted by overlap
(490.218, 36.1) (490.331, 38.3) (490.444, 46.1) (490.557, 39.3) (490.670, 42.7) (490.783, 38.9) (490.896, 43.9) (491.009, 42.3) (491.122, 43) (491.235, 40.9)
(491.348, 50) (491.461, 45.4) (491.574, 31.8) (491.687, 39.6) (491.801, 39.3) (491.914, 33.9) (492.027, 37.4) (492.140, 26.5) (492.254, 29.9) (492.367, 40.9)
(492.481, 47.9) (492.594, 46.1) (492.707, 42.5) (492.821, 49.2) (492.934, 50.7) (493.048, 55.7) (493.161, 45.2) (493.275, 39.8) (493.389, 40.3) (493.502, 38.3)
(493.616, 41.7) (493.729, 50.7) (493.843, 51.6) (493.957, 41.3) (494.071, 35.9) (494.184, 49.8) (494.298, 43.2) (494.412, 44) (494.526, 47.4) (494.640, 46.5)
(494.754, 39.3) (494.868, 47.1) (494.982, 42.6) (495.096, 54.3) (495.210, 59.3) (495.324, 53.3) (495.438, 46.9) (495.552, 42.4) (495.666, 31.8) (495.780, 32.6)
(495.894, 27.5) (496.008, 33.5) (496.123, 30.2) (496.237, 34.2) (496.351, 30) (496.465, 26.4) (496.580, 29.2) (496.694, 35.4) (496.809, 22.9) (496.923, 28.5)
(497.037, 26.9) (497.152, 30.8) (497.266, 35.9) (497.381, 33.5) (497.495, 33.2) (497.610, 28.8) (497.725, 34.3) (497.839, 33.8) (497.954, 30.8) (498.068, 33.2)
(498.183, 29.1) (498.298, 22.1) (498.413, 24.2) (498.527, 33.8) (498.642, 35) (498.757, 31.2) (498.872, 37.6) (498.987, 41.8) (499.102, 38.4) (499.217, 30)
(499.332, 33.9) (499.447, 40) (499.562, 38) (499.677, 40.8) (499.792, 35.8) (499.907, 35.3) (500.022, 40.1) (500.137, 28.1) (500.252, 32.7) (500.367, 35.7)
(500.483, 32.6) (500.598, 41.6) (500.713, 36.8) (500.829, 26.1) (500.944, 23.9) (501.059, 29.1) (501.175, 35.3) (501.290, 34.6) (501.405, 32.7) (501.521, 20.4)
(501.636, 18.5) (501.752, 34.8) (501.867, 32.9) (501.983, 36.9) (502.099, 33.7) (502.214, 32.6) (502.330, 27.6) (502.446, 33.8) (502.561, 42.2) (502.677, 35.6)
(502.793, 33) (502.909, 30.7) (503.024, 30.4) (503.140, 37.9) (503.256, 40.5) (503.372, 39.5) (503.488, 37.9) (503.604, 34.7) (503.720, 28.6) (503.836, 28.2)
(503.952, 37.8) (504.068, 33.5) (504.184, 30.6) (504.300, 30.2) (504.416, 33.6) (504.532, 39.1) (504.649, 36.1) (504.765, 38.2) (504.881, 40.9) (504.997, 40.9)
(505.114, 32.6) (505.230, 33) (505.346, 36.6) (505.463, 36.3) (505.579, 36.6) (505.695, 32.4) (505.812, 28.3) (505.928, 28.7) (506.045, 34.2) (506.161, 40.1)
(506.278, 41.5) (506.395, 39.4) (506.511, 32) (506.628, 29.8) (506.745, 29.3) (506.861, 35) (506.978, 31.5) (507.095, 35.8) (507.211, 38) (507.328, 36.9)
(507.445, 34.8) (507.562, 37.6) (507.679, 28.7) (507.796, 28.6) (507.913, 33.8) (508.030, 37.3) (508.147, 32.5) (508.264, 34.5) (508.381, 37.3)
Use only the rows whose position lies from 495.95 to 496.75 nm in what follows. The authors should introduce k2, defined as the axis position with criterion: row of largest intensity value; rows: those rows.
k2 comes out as 496.694 nm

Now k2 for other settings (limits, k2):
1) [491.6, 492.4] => 492.367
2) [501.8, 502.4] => 501.983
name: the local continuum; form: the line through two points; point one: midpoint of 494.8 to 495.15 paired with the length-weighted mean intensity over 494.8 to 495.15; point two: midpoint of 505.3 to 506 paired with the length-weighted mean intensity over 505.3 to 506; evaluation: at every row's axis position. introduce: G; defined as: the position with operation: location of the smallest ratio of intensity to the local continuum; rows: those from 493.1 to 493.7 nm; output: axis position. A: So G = 493.502 nm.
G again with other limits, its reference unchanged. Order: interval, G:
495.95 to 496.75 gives 496.465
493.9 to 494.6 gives 494.071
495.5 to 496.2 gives 495.894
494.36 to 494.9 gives 494.754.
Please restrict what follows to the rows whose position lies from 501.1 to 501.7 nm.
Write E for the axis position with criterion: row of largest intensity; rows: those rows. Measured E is 501.175 nm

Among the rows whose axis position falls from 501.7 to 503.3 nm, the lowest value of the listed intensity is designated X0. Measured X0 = 27.6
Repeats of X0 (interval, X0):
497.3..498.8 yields 22.1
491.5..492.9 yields 26.5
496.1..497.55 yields 22.9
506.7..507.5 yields 29.3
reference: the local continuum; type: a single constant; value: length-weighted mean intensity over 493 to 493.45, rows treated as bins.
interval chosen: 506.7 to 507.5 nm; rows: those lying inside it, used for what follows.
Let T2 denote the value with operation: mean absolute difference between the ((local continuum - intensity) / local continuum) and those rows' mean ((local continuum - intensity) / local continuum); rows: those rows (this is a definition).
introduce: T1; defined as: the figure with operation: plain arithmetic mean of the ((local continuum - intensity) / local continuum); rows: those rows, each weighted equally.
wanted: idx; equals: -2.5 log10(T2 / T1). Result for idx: 1.6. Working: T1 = 0.23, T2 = 0.052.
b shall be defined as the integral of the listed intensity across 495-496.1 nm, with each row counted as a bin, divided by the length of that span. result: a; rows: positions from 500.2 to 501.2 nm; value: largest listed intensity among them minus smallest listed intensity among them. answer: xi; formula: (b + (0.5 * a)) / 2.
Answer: 25.4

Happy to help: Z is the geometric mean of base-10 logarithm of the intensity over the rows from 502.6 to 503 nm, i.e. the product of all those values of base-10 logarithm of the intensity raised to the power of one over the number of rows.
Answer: 1.52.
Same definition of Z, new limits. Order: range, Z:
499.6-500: 1.57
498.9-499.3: 1.56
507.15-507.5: 1.56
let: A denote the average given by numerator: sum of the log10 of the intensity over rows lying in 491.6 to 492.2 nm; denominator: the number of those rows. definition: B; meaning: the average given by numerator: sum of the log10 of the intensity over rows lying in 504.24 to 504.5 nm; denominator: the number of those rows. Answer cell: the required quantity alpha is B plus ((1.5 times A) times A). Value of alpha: 5.1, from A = 1.54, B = 1.50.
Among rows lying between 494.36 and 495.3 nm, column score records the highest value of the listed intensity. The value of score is 59.3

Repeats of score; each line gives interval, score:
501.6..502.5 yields 36.9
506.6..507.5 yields 38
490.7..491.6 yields 50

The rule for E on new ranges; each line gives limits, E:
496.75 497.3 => 497.266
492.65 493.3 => 493.048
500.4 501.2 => 500.598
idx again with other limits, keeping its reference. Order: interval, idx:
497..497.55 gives 1.8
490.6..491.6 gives -0.1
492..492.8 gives 0.0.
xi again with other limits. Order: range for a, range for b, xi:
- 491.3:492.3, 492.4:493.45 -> 29.0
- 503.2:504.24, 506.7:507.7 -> 20.3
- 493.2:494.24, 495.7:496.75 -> 19.4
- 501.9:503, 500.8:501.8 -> 17.8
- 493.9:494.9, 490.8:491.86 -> 24.3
